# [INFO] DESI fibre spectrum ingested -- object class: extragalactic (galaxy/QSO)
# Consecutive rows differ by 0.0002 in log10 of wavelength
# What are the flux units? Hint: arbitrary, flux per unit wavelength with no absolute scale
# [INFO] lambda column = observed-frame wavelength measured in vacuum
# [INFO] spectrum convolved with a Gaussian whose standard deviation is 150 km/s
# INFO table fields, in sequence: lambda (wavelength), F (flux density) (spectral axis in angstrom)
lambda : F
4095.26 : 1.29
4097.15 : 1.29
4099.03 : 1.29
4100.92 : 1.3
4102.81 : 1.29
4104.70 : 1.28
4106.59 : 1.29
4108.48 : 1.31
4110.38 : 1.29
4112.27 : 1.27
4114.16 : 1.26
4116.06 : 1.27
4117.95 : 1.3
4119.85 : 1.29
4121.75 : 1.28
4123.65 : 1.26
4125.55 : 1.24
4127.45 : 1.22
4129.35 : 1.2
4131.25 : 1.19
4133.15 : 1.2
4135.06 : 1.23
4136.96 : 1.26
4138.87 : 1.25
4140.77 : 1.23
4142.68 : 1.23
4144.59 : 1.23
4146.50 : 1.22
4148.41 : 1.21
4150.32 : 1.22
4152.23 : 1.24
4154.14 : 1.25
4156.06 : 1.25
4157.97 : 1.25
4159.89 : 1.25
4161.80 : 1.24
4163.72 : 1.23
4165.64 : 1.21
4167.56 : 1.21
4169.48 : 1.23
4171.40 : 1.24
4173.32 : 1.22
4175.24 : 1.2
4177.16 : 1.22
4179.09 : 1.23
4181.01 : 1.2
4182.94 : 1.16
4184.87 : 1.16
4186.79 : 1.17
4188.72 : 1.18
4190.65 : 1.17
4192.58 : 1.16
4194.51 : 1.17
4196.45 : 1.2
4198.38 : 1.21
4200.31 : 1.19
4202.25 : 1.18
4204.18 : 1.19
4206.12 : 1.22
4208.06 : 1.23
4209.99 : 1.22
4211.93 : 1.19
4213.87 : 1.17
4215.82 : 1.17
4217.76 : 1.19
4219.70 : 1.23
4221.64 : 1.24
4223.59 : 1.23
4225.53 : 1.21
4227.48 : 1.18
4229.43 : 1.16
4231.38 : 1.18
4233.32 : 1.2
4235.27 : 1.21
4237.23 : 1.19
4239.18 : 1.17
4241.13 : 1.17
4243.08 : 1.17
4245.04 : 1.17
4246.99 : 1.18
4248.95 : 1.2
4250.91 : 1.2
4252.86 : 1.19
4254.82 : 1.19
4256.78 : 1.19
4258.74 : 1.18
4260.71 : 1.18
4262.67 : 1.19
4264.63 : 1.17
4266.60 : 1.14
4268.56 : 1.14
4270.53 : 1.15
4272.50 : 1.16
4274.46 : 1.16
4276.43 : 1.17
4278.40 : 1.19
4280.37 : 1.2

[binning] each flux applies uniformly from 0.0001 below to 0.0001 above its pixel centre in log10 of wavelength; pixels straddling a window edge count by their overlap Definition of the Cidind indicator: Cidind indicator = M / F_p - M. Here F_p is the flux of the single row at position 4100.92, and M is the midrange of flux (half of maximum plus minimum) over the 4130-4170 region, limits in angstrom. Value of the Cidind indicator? -0.283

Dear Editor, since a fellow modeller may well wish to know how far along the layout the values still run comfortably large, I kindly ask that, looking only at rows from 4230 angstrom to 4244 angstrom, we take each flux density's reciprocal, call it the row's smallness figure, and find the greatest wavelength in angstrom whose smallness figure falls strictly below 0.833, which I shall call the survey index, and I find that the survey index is 4235.27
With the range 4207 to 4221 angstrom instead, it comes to 4219.70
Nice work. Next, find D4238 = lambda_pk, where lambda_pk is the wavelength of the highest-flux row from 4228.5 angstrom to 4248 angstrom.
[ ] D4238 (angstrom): 4235.27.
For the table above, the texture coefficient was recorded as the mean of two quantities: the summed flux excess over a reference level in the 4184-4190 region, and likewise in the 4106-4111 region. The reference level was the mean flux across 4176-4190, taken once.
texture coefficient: 0.13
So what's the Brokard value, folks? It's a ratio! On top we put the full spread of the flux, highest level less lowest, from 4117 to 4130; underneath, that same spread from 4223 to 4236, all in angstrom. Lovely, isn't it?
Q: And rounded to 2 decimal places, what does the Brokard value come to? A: 1.43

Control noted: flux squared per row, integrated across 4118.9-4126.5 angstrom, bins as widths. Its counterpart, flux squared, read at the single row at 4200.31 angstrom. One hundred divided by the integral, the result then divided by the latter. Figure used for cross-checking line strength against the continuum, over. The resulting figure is 5.79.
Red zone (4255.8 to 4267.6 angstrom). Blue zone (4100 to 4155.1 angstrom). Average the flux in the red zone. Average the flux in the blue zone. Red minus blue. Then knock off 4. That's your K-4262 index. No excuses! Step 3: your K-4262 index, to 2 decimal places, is -4.08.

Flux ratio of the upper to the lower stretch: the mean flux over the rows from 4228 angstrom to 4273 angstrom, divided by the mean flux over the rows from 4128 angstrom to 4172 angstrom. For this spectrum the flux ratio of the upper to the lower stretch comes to 0.958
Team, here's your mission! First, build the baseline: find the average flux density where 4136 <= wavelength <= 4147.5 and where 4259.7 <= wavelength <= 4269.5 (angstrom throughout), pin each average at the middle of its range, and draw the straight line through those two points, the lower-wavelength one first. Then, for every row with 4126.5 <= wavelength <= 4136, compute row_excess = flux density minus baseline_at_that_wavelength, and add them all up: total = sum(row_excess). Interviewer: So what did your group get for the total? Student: -0.17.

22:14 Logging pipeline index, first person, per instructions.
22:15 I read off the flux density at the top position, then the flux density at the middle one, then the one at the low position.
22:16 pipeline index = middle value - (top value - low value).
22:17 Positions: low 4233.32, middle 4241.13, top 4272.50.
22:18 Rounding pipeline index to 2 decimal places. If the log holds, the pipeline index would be 1.21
